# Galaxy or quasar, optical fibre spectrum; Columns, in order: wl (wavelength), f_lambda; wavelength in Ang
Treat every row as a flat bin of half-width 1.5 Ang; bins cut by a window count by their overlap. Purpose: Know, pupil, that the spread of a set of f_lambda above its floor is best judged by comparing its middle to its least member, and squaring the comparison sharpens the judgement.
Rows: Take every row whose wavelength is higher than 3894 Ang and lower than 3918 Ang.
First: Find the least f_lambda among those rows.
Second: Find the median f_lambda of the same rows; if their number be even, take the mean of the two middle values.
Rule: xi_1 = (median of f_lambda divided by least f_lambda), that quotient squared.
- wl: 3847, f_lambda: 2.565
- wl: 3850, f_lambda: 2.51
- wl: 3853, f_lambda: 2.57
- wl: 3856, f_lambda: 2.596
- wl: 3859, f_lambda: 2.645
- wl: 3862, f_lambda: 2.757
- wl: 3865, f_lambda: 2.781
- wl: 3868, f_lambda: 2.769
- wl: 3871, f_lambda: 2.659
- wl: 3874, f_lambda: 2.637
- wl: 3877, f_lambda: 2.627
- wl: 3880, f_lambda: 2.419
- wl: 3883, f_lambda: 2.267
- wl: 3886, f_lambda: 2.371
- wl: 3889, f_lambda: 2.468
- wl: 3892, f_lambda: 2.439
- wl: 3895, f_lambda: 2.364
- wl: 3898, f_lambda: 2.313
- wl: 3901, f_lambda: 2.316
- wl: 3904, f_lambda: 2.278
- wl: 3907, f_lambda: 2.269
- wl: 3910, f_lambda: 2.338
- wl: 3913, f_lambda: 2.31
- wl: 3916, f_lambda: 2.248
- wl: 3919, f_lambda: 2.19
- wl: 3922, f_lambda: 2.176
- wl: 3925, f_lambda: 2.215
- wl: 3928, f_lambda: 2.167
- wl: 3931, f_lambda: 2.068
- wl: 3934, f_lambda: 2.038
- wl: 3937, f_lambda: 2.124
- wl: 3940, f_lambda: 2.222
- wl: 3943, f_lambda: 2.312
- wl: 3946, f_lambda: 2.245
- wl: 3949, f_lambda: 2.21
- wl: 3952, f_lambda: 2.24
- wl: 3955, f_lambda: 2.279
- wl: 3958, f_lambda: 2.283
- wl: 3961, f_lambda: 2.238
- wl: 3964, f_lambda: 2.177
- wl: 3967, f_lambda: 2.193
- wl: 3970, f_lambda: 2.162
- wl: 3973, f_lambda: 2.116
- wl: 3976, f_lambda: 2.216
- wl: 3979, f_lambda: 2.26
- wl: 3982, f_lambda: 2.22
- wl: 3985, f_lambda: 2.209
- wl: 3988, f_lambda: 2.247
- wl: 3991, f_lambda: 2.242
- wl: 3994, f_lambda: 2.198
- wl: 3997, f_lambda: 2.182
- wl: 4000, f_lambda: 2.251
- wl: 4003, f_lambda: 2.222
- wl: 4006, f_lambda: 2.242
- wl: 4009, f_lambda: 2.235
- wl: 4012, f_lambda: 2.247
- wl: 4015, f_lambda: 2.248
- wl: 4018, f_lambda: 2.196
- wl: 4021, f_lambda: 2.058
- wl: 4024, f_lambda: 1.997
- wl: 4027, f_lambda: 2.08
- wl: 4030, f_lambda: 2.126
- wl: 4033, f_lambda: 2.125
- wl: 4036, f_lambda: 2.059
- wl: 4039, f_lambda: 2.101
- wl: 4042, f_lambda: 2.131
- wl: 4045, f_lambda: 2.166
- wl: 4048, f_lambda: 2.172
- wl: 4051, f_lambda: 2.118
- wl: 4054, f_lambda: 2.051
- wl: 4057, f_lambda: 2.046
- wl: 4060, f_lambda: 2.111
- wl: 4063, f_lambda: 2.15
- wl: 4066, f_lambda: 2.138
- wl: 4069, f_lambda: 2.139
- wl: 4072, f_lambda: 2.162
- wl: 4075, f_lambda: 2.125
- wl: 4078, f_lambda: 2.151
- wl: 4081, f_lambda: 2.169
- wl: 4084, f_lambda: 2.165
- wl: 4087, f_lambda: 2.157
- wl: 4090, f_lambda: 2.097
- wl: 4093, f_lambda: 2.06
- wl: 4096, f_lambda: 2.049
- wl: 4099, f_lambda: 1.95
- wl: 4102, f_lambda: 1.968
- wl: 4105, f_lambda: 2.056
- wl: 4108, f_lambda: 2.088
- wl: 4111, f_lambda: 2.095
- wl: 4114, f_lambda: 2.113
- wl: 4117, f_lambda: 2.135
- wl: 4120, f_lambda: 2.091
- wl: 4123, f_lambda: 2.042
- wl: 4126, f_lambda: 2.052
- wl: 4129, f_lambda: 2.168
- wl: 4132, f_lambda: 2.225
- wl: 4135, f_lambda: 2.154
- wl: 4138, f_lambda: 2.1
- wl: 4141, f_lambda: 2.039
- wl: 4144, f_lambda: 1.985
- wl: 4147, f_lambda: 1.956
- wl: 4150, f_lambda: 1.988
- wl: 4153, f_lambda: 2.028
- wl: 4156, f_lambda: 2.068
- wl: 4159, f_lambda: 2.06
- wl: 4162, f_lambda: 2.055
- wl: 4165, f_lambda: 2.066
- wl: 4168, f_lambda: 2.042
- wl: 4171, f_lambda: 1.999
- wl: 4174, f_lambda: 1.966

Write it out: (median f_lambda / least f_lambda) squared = 1.057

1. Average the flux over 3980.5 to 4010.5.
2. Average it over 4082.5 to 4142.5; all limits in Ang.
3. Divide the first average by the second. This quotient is 1.06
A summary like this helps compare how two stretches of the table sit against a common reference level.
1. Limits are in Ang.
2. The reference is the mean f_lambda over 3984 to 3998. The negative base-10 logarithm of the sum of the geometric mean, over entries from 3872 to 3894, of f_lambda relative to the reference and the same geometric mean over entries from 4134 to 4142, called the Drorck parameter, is -0.313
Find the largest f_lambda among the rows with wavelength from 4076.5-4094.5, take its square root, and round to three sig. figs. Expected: 1.47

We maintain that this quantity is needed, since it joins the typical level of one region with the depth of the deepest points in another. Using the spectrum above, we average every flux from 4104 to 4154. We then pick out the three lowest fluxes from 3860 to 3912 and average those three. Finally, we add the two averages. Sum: 4.35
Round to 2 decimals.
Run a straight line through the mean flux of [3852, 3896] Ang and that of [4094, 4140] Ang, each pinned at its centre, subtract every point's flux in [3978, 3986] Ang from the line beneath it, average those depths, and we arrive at 0.12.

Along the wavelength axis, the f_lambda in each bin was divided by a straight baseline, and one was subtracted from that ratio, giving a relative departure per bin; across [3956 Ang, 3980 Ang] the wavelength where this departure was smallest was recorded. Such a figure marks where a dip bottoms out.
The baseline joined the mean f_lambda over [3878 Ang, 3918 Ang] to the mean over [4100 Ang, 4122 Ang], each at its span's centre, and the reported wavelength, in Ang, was 3973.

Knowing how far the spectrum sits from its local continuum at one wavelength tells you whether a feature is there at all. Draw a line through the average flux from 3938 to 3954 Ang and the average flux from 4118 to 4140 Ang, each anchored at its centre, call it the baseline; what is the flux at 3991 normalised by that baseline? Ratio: 1.01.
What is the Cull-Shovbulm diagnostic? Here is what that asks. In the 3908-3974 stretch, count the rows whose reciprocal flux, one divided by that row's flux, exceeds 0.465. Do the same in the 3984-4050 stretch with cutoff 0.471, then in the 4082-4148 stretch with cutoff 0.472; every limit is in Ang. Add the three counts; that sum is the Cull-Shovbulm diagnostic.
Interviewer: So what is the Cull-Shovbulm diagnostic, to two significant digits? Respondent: 25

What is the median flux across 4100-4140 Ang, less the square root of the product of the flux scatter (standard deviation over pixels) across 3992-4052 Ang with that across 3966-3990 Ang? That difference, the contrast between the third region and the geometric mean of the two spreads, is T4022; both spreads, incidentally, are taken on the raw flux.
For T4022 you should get 2.04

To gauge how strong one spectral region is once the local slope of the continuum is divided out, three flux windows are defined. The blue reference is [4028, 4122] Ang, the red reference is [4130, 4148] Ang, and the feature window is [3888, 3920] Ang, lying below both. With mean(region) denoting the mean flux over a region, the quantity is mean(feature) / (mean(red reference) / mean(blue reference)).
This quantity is 2.35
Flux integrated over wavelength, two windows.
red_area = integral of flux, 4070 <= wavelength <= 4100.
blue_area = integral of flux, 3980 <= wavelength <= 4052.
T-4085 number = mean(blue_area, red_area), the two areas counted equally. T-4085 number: 110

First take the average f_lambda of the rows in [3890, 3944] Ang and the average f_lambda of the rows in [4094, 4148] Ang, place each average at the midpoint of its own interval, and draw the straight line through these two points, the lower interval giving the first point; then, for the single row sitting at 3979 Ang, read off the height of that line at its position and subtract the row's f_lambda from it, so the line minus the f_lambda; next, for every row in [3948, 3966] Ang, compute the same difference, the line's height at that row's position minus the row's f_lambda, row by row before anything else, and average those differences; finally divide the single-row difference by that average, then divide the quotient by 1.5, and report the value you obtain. 1.7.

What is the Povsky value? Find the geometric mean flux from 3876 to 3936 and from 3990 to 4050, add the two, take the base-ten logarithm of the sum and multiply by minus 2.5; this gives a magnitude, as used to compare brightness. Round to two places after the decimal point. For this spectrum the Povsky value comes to -1.62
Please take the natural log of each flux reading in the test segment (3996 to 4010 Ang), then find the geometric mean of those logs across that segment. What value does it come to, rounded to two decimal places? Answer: 0.80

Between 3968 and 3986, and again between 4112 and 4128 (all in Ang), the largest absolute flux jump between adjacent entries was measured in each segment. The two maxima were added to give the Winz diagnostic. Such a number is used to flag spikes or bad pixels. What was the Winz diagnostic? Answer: 0.15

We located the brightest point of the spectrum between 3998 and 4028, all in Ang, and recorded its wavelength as 4000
